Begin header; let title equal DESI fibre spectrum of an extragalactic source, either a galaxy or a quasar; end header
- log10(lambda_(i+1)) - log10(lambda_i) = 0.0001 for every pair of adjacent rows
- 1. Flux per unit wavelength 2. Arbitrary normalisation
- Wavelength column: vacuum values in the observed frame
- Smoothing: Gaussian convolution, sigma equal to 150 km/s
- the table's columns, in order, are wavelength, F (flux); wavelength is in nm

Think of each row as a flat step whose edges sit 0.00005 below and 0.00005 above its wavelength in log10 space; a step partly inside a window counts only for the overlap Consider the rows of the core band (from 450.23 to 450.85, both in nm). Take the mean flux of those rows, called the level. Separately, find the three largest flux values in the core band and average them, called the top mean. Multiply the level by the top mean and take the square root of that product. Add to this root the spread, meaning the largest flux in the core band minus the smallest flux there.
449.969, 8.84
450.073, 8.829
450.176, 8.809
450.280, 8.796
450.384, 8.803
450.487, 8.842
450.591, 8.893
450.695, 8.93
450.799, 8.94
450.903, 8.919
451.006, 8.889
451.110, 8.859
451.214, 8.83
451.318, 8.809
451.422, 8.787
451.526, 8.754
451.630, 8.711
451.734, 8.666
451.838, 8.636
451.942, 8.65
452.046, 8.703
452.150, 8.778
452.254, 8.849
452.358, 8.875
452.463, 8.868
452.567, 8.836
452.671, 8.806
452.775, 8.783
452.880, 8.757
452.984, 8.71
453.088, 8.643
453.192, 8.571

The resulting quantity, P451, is 9.04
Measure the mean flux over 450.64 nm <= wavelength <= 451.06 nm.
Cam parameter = 8.92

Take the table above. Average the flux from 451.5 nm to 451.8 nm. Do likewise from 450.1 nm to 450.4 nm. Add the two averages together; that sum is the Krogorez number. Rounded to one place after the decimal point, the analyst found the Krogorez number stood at 17.5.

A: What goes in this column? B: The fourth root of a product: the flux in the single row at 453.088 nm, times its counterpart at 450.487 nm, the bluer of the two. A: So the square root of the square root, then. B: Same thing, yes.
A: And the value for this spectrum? 2.96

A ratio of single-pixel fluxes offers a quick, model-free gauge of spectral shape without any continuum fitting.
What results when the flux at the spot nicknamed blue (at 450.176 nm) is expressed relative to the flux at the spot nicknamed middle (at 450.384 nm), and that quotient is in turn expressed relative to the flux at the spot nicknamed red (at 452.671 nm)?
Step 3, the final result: 0.114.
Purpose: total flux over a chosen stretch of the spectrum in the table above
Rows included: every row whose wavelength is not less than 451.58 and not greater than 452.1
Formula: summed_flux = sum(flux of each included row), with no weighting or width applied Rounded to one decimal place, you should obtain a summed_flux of 43.4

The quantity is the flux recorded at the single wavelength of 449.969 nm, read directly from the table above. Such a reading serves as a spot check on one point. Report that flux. 8.84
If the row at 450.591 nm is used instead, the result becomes 8.893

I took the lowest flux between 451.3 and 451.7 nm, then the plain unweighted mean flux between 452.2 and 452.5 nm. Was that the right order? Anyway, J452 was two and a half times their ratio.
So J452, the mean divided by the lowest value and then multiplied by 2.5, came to 2.54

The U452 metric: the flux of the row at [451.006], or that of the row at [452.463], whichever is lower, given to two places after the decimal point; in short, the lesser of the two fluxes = 8.87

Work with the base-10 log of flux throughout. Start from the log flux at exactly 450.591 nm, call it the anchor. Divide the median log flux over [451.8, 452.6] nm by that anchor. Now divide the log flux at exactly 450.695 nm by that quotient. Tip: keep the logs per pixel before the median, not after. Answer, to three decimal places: 0.955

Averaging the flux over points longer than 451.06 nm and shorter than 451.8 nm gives 8.77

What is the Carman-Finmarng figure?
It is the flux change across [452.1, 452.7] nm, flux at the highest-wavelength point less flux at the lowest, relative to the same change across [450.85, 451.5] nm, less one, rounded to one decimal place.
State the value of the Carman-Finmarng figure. -1.2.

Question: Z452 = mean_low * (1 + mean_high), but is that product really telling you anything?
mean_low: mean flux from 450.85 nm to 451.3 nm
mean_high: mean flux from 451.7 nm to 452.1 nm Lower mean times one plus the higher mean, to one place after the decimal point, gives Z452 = 85.8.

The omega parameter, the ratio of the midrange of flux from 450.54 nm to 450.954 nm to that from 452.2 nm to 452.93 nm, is 1.011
